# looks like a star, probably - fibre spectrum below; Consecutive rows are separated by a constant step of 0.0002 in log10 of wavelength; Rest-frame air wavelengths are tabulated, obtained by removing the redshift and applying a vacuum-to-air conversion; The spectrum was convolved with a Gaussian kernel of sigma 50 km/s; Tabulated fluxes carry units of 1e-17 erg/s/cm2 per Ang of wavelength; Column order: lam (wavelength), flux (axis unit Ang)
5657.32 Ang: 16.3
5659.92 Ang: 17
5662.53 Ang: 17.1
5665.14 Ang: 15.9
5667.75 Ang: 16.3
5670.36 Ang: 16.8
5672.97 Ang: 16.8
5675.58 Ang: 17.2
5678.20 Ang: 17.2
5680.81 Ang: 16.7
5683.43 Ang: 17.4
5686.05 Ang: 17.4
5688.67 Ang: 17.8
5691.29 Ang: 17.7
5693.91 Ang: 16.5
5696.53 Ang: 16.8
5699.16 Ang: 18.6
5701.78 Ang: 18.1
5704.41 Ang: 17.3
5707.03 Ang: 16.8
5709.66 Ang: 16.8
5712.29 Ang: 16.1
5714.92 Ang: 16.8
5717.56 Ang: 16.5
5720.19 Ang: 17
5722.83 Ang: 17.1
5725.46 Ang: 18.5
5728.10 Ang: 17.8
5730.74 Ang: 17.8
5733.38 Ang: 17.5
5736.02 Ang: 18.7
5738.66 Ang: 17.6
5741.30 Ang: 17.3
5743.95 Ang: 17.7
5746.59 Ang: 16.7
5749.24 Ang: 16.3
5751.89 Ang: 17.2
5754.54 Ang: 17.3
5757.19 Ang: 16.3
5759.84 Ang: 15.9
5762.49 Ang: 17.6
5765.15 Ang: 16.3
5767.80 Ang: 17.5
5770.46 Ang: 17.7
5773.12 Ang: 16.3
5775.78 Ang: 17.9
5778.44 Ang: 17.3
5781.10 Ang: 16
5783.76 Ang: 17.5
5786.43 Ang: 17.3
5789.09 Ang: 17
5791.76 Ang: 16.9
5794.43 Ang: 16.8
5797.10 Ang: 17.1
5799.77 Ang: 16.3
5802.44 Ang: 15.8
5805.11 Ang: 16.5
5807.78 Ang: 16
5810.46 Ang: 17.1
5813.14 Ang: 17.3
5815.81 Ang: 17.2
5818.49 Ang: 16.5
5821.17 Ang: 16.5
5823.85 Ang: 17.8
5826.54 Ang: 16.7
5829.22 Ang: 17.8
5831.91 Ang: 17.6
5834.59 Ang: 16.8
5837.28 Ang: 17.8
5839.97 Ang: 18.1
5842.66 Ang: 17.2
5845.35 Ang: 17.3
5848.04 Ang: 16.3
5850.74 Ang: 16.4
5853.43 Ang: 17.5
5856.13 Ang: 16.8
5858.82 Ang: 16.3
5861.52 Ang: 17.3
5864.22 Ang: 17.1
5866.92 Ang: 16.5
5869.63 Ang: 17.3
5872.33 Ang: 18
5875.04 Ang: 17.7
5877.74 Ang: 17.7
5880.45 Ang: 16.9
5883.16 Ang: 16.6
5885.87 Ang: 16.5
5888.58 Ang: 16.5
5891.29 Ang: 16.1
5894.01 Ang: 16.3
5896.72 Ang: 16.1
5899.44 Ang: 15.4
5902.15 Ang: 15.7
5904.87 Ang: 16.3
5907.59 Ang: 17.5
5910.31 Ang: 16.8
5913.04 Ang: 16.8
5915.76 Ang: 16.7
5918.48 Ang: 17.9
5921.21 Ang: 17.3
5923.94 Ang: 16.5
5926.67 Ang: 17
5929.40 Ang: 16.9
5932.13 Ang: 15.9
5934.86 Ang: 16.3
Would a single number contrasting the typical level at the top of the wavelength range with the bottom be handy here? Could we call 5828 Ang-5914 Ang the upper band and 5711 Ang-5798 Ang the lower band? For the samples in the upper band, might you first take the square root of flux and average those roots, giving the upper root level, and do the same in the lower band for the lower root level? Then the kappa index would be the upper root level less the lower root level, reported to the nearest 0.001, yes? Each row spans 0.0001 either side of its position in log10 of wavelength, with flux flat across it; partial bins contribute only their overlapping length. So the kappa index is -0.027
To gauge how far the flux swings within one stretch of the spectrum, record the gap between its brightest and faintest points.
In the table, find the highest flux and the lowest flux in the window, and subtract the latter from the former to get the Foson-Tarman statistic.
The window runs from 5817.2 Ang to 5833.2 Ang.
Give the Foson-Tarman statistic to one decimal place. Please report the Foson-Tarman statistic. 1.3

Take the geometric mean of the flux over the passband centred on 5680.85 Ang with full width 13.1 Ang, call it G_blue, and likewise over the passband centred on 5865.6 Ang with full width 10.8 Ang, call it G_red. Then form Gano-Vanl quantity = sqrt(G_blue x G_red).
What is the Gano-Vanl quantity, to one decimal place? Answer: 17.1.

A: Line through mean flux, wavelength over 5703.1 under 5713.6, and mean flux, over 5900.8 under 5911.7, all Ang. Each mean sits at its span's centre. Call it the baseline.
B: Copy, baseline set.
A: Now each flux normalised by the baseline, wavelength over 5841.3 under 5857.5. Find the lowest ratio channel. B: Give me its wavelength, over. 5848.04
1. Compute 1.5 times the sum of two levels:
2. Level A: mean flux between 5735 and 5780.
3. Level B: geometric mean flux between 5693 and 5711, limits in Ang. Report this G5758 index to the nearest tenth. 51.6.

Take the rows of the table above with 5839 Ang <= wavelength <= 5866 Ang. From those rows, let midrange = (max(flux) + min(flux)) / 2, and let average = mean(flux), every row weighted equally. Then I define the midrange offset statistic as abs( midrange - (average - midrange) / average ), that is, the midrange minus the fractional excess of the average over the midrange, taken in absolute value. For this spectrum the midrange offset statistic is 17.2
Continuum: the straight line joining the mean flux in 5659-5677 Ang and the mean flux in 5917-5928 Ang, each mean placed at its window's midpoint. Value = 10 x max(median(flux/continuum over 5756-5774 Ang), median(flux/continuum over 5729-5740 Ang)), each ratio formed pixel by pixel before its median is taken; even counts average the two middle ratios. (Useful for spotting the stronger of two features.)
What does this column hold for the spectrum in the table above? 10.5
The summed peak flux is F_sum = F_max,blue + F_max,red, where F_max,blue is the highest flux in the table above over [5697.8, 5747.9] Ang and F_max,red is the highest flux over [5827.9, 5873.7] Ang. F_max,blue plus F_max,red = 36.8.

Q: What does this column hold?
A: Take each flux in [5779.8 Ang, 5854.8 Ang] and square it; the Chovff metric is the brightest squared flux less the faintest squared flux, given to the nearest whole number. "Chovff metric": 78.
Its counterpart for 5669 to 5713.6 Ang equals 87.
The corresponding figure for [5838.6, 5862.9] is 62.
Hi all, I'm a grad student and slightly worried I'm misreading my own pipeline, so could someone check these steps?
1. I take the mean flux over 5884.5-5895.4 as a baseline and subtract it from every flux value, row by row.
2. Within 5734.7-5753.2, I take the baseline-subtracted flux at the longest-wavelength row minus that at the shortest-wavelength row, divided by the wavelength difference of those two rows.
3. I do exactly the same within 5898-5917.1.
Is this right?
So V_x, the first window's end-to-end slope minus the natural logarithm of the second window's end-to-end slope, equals 2.4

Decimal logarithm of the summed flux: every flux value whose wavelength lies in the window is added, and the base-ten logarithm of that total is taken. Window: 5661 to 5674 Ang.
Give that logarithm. 1.92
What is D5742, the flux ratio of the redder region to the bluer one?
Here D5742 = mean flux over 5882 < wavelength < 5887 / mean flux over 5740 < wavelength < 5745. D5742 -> 0.95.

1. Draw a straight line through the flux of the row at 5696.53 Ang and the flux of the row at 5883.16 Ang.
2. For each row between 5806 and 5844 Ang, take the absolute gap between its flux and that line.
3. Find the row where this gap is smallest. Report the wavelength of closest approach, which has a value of 5826.54 Ang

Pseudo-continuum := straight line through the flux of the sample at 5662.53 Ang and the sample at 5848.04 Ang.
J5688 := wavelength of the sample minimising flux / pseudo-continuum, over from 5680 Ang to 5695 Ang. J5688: 5693.91 Ang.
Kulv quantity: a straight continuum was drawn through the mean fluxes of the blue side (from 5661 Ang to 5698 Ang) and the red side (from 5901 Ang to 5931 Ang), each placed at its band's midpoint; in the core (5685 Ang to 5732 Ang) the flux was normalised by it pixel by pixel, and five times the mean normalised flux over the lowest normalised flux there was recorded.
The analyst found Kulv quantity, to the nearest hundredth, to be 5.37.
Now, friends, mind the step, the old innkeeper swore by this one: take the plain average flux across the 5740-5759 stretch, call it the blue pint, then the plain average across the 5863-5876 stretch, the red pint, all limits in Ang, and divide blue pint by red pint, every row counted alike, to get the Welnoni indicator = 0.98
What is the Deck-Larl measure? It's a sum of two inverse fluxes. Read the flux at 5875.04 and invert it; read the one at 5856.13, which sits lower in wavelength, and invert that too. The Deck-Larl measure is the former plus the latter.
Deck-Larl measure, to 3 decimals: 0.116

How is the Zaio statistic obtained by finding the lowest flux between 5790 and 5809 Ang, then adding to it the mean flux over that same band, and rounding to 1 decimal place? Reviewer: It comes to 32.3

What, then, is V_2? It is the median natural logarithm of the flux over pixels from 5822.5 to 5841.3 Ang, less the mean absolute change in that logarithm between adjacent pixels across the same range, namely 2.84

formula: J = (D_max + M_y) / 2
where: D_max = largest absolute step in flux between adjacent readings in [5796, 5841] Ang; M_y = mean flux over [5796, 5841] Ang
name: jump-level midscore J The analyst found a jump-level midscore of 9.1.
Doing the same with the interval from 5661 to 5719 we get 9.4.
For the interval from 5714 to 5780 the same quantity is 9.5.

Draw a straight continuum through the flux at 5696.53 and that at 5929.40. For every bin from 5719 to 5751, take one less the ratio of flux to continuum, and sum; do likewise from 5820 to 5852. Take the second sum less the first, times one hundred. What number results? 25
